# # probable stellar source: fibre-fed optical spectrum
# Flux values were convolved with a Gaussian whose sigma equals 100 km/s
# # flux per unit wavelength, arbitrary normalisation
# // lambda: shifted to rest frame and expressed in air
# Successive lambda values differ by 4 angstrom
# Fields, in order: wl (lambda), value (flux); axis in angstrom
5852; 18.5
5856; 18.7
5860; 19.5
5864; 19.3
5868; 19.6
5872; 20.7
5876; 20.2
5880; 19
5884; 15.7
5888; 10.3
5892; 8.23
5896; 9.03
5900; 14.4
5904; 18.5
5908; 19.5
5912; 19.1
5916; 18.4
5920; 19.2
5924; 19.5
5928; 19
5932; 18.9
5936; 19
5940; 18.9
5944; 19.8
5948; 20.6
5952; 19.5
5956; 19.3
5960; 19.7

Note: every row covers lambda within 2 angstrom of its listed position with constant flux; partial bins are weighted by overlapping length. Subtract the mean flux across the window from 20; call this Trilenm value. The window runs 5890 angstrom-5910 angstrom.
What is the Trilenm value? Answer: 6.1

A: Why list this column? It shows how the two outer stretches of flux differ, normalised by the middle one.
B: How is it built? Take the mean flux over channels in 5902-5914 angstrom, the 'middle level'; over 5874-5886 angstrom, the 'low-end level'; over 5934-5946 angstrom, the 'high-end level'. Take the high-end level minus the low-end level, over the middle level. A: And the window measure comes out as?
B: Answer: 0.05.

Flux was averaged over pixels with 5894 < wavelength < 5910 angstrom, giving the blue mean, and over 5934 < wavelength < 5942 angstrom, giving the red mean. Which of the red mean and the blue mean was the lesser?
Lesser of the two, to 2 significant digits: 15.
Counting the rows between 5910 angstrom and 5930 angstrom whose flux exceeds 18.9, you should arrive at 4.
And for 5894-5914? 2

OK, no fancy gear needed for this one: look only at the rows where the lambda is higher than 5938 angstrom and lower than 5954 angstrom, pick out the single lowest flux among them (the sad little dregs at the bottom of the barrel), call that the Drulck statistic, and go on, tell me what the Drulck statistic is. 18.9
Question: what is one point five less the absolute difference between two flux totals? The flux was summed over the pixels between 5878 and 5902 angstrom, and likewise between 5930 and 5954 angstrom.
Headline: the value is -39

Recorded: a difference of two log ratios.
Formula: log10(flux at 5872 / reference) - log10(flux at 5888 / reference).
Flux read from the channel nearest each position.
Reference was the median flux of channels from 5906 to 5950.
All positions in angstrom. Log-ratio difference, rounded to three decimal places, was 0.303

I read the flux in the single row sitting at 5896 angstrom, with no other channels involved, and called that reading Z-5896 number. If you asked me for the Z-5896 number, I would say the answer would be 9.03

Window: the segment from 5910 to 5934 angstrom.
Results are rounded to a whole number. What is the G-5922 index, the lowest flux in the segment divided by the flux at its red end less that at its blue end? -92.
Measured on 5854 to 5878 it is 12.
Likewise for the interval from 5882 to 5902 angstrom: -6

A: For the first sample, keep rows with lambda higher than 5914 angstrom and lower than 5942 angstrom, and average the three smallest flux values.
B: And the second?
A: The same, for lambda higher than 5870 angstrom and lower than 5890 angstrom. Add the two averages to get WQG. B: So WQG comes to 34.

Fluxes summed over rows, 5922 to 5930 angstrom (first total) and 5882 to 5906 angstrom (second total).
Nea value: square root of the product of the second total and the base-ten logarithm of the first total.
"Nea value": 11.0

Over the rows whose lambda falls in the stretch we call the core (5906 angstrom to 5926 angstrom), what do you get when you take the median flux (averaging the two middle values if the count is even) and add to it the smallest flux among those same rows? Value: 37.6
